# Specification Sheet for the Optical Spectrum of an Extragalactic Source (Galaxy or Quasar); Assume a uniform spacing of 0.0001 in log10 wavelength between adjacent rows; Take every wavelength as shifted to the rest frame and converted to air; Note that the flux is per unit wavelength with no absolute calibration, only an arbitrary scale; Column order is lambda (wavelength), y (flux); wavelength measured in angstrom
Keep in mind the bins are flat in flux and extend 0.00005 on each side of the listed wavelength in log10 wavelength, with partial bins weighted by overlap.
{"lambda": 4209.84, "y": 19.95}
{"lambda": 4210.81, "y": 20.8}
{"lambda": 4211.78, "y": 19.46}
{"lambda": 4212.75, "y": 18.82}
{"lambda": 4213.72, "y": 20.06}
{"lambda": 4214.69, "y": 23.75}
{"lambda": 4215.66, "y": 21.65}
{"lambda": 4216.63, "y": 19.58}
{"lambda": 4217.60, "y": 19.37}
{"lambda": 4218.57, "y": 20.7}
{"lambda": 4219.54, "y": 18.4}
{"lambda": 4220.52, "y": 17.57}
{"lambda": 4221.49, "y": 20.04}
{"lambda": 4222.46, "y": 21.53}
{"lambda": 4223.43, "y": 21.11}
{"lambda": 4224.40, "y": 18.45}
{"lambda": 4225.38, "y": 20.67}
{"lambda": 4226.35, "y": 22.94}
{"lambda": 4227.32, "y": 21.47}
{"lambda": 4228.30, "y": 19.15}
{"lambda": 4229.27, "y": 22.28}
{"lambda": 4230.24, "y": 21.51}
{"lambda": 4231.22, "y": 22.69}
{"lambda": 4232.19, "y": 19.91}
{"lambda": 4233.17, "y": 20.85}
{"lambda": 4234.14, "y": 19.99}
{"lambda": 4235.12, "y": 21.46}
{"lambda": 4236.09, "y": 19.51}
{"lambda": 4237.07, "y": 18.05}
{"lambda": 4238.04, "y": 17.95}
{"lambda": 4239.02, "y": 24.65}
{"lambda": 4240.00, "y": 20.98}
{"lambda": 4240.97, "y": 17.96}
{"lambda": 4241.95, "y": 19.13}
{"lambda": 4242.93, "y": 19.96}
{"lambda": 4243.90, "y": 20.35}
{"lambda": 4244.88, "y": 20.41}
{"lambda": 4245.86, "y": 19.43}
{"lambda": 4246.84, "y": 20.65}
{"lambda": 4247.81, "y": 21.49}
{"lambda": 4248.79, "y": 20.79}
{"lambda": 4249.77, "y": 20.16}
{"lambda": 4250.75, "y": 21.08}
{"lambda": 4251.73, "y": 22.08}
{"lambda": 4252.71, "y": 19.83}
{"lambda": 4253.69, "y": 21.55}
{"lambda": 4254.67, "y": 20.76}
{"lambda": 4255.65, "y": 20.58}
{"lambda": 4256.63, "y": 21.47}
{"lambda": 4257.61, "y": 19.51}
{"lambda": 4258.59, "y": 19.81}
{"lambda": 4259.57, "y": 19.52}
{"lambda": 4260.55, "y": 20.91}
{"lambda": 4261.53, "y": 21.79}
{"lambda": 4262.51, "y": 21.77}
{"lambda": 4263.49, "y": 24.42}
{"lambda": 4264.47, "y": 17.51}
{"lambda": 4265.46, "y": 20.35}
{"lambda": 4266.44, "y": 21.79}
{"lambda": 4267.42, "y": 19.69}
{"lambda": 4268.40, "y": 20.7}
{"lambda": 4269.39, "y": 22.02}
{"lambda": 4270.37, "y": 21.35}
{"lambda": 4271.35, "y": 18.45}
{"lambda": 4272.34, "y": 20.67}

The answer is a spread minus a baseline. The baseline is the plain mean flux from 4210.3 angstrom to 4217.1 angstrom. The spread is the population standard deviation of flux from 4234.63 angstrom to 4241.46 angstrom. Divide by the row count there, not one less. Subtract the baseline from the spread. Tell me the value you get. -18.3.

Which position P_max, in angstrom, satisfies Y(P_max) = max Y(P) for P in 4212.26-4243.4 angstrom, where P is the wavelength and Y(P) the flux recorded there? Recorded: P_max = 4239.02 angstrom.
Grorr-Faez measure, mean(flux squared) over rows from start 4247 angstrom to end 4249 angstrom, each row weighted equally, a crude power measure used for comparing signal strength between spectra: 447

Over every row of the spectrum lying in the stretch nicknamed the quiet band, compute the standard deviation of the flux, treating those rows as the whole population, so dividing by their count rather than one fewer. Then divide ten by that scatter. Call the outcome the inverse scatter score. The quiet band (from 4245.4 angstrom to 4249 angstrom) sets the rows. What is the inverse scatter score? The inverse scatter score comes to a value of 13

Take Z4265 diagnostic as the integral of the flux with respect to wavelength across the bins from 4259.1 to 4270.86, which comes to 247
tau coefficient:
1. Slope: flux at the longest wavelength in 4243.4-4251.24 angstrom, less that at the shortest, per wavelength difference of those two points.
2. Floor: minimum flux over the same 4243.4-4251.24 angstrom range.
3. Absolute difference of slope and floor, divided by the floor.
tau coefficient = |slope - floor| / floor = 0.99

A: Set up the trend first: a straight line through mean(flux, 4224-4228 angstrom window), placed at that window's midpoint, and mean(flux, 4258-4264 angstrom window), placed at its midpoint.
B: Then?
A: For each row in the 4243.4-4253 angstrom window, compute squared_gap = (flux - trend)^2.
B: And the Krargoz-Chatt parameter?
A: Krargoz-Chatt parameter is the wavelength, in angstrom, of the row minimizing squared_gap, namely 4250.75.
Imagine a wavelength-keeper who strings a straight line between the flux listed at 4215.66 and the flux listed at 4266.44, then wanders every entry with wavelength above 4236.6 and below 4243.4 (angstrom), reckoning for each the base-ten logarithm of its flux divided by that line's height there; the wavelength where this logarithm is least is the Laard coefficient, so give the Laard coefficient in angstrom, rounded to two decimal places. 4238.04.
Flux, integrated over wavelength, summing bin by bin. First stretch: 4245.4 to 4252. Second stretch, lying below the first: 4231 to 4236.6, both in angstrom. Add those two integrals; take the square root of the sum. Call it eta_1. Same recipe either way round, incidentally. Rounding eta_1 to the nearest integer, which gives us 16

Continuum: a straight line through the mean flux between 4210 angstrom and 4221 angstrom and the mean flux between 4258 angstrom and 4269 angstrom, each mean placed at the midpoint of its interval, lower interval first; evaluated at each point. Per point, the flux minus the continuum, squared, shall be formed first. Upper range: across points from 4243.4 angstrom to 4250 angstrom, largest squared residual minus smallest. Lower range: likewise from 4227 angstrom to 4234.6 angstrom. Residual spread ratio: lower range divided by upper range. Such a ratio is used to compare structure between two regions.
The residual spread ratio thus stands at 5.3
